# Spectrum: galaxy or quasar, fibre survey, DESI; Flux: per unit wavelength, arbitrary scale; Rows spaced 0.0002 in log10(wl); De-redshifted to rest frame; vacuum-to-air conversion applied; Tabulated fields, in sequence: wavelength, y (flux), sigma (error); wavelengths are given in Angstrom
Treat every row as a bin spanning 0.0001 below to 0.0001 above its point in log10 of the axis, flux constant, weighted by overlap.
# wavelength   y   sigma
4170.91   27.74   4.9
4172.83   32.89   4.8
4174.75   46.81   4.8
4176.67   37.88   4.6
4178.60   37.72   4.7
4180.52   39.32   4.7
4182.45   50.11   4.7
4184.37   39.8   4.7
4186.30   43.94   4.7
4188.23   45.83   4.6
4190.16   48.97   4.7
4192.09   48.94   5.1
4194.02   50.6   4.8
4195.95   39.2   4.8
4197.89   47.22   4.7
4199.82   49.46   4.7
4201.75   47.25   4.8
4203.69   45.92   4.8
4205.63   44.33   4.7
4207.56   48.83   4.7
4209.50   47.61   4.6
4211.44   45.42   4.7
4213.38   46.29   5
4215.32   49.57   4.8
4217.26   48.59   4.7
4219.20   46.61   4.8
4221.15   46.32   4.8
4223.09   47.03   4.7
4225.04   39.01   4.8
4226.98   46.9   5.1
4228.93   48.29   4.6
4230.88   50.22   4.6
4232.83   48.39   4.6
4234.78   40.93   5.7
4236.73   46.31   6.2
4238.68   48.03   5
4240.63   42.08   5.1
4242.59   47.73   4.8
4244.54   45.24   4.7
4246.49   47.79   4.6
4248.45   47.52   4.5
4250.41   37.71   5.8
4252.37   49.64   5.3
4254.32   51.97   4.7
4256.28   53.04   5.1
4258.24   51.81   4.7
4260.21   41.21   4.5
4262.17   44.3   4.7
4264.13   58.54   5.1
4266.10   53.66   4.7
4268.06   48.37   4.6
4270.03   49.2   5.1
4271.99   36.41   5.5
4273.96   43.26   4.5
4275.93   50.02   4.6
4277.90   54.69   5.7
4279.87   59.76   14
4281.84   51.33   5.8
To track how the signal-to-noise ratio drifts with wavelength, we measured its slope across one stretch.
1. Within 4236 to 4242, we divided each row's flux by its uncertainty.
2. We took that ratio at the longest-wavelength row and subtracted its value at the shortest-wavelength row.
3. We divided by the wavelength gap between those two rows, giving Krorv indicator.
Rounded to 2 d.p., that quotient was 0.20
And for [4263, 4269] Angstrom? -0.25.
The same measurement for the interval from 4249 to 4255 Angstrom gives 1.17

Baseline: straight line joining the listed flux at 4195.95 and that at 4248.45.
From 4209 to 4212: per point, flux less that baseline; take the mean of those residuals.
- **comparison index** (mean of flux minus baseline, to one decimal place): 5.0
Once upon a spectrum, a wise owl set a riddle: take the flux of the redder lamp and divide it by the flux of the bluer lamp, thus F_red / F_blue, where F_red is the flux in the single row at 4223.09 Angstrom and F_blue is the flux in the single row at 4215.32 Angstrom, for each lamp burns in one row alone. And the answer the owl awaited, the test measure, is 0.95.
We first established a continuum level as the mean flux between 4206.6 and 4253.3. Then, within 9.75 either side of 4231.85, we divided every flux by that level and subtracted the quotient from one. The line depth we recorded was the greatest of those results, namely 0.16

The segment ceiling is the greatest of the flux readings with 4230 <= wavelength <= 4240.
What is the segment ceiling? 50.22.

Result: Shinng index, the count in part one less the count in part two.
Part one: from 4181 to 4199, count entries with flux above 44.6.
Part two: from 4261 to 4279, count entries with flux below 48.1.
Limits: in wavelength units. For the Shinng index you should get 3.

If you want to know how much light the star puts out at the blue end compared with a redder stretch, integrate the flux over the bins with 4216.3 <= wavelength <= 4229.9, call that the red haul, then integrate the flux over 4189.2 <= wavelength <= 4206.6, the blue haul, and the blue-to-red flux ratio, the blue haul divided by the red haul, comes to 1.3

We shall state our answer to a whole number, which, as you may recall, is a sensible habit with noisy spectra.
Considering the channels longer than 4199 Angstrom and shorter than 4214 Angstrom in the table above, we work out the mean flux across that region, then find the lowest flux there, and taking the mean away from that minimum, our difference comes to -3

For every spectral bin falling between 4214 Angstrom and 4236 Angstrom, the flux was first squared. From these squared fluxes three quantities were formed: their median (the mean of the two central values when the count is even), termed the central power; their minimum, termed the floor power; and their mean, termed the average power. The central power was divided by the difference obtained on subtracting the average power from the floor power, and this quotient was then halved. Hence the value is -1.69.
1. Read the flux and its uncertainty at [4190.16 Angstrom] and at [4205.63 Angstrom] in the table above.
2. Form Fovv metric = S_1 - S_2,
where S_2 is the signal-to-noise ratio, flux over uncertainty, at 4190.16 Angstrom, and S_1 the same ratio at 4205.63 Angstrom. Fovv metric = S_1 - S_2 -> -1.0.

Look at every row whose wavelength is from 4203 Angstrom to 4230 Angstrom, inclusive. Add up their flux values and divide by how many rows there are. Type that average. 46.5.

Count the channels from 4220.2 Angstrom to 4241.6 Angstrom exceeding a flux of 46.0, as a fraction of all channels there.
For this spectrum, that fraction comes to 0.73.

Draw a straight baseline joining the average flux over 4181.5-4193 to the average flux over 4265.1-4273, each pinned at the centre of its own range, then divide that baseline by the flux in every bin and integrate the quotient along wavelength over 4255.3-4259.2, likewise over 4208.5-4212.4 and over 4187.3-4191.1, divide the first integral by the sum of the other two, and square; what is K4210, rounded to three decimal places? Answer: 0.210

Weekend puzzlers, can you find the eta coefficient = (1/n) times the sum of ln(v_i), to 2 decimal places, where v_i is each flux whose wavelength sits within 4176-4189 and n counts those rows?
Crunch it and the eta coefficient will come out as 3.73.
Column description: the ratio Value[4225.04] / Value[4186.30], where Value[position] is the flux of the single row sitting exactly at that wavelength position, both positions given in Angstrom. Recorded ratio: 0.89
